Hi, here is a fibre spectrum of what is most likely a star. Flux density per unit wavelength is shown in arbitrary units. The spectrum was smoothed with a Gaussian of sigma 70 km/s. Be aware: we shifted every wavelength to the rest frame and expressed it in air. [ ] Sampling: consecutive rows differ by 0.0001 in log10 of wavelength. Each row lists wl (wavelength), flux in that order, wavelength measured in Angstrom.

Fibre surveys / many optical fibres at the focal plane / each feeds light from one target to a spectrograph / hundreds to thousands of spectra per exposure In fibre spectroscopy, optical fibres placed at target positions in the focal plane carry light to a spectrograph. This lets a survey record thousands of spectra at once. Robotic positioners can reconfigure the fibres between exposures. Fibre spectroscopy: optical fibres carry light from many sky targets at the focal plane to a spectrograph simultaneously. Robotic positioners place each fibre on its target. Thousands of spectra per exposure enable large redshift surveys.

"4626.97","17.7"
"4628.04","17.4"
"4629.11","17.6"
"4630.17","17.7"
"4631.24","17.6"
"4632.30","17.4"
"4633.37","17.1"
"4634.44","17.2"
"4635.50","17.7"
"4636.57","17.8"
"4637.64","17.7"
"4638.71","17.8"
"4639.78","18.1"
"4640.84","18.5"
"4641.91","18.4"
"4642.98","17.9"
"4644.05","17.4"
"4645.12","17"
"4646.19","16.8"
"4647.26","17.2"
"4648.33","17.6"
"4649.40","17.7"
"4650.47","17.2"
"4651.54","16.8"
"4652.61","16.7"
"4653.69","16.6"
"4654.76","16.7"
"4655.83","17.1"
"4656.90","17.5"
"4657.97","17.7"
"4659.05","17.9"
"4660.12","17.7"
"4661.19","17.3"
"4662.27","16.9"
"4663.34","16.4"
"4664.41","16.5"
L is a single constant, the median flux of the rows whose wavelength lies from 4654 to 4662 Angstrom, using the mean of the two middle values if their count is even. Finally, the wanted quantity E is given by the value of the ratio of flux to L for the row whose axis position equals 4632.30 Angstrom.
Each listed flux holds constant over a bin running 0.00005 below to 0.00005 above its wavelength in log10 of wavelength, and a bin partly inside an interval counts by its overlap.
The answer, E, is 0.99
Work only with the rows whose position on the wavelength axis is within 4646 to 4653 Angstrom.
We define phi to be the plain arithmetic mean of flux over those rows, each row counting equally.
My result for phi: 17.1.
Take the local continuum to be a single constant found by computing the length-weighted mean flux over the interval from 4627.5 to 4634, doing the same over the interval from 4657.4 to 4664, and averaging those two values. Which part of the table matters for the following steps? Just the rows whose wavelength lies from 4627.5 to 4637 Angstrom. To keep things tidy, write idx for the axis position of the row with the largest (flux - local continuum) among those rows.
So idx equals 4636.57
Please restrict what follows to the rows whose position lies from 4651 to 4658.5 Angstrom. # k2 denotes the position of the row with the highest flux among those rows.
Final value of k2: 4657.97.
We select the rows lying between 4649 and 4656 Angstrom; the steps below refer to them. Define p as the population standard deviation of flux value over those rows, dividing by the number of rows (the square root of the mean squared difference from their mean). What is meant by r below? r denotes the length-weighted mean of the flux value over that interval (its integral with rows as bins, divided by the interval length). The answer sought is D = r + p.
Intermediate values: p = 0.36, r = 16.9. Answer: 17.3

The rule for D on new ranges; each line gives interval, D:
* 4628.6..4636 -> 17.7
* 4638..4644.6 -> 18.4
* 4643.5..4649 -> 17.5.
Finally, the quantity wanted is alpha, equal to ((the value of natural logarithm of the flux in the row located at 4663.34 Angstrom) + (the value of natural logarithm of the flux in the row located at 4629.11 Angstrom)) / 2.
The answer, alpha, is 2.833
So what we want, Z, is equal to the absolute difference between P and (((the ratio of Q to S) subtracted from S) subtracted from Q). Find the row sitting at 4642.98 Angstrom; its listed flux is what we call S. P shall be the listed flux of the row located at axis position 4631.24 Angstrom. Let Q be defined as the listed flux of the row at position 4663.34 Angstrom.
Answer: 18.2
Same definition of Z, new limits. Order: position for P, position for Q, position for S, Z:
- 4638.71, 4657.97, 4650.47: 16.3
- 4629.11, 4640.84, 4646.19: 14.8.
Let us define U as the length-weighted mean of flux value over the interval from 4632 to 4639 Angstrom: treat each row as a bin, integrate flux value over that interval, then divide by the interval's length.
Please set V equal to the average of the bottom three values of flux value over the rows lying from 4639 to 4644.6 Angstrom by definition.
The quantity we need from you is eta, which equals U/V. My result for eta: 0.98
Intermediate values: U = 17.5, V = 17.8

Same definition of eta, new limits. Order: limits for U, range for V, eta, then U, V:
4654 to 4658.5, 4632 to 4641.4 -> 1.00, 17.2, 17.2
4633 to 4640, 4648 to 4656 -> 1.06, 17.6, 16.7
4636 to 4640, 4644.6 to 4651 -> 1.05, 17.8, 17.0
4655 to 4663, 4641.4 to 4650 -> 1.02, 17.4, 17.0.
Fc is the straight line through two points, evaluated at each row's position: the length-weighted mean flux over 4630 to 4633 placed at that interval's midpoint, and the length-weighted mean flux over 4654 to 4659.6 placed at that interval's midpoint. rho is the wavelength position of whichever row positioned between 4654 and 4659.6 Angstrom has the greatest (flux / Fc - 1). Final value 4659.05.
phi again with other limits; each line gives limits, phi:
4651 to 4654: 16.7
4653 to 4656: 16.8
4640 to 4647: 17.7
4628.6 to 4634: 17.5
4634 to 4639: 17.6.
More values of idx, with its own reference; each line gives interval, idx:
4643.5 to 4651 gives 4649.40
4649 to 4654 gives 4649.40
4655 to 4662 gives 4659.05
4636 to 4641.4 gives 4640.84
